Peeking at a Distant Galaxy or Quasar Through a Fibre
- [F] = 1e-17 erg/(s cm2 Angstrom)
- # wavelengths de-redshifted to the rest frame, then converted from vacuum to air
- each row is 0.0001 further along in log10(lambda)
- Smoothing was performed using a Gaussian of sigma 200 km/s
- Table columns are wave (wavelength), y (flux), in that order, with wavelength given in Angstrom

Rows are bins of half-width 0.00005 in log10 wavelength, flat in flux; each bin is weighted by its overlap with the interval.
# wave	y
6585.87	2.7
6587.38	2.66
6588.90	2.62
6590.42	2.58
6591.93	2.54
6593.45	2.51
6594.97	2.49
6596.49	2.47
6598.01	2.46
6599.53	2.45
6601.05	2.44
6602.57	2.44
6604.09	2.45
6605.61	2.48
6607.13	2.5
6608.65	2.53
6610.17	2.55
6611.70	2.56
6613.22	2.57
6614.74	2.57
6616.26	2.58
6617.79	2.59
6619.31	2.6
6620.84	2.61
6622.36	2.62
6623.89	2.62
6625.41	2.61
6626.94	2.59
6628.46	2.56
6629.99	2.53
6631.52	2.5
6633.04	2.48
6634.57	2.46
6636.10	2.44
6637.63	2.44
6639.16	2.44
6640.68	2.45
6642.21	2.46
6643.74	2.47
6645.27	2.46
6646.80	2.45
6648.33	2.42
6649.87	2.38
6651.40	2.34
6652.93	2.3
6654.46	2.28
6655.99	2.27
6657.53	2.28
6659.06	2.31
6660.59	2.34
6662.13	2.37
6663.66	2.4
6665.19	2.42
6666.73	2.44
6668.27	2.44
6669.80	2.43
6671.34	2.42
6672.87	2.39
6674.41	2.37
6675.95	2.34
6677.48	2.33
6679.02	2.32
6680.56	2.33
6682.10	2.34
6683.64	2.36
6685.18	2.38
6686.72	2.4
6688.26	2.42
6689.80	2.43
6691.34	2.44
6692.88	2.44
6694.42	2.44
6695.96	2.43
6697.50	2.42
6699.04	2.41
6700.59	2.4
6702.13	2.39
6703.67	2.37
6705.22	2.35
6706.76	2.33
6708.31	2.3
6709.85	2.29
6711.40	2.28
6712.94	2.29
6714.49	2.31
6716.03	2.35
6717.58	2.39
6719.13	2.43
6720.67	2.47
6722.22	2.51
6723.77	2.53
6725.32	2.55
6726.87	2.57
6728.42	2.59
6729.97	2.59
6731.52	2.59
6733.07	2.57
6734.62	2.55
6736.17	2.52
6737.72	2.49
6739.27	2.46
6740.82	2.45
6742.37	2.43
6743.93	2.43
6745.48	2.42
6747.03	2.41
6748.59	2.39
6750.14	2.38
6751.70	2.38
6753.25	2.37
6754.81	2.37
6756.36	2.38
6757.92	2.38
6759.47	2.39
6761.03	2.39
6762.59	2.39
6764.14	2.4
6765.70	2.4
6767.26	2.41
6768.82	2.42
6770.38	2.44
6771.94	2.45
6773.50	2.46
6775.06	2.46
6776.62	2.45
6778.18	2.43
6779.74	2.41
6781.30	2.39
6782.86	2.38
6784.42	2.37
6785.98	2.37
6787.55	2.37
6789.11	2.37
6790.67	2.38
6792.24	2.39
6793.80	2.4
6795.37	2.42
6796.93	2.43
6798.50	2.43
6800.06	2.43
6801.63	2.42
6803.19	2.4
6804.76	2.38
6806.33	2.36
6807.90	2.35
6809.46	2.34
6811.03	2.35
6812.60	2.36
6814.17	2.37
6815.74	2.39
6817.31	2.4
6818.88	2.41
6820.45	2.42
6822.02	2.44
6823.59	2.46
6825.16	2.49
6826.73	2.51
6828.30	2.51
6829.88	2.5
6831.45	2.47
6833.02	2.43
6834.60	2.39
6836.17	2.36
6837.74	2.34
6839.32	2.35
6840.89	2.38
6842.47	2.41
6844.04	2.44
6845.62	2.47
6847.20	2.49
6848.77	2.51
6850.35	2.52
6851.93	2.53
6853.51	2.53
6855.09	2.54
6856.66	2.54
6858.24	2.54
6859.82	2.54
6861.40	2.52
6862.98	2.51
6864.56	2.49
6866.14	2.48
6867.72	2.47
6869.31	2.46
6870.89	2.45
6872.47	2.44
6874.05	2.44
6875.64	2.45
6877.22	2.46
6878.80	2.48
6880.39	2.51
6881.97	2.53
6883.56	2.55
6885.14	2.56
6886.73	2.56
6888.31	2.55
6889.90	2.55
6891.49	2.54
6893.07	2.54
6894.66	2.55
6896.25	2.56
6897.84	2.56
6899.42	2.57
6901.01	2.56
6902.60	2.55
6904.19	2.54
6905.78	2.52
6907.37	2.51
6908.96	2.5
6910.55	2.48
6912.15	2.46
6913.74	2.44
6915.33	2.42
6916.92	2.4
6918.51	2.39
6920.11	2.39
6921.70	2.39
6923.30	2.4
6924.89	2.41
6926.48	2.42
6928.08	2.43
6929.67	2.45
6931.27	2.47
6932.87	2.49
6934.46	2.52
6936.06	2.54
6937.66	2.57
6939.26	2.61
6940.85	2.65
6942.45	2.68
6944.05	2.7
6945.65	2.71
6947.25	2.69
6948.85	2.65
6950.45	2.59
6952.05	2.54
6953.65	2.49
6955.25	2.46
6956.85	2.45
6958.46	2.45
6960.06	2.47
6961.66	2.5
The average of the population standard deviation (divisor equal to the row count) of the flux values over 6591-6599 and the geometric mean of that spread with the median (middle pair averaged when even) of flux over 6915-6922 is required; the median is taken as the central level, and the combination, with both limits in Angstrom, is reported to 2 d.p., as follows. 0.15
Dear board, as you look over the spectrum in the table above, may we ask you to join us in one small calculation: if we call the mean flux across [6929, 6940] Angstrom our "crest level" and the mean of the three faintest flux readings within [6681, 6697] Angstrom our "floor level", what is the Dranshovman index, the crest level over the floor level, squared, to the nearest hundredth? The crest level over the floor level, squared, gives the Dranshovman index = 1.14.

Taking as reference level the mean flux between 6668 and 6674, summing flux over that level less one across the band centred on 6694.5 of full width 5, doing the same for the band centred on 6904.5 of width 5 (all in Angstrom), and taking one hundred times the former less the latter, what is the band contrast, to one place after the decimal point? -12.4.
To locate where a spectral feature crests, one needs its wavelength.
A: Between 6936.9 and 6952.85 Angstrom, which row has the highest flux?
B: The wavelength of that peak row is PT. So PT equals 6945.65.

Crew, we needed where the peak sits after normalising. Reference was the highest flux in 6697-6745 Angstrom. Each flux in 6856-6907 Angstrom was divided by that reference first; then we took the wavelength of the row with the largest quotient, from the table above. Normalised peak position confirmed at 6899.42 Angstrom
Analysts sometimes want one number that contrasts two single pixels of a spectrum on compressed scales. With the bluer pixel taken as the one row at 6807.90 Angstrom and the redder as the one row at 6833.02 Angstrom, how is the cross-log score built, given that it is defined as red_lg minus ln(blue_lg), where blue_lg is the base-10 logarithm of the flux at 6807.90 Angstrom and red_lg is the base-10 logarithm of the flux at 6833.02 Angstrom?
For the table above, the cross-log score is 1.38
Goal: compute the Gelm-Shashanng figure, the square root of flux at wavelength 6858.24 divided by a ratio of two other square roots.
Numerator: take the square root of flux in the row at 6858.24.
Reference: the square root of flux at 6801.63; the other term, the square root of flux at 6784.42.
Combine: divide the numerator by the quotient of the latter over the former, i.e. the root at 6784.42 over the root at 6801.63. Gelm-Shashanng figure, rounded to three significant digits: 1.61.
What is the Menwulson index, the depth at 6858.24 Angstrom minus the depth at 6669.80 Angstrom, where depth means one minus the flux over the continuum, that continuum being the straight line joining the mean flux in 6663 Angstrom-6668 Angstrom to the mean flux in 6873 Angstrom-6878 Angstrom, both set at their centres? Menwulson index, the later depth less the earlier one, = -0.034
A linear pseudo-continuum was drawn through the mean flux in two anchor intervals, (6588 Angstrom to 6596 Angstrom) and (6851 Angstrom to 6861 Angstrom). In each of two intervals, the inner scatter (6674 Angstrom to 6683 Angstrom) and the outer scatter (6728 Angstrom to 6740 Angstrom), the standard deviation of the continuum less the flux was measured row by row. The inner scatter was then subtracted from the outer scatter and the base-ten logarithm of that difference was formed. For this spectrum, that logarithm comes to -1.5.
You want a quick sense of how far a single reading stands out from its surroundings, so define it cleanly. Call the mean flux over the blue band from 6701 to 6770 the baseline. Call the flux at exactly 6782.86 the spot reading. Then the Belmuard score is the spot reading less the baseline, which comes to -0.044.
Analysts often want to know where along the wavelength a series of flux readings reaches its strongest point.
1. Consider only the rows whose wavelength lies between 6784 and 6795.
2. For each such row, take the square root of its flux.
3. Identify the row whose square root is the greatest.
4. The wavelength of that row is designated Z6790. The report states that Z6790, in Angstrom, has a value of 6793.80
